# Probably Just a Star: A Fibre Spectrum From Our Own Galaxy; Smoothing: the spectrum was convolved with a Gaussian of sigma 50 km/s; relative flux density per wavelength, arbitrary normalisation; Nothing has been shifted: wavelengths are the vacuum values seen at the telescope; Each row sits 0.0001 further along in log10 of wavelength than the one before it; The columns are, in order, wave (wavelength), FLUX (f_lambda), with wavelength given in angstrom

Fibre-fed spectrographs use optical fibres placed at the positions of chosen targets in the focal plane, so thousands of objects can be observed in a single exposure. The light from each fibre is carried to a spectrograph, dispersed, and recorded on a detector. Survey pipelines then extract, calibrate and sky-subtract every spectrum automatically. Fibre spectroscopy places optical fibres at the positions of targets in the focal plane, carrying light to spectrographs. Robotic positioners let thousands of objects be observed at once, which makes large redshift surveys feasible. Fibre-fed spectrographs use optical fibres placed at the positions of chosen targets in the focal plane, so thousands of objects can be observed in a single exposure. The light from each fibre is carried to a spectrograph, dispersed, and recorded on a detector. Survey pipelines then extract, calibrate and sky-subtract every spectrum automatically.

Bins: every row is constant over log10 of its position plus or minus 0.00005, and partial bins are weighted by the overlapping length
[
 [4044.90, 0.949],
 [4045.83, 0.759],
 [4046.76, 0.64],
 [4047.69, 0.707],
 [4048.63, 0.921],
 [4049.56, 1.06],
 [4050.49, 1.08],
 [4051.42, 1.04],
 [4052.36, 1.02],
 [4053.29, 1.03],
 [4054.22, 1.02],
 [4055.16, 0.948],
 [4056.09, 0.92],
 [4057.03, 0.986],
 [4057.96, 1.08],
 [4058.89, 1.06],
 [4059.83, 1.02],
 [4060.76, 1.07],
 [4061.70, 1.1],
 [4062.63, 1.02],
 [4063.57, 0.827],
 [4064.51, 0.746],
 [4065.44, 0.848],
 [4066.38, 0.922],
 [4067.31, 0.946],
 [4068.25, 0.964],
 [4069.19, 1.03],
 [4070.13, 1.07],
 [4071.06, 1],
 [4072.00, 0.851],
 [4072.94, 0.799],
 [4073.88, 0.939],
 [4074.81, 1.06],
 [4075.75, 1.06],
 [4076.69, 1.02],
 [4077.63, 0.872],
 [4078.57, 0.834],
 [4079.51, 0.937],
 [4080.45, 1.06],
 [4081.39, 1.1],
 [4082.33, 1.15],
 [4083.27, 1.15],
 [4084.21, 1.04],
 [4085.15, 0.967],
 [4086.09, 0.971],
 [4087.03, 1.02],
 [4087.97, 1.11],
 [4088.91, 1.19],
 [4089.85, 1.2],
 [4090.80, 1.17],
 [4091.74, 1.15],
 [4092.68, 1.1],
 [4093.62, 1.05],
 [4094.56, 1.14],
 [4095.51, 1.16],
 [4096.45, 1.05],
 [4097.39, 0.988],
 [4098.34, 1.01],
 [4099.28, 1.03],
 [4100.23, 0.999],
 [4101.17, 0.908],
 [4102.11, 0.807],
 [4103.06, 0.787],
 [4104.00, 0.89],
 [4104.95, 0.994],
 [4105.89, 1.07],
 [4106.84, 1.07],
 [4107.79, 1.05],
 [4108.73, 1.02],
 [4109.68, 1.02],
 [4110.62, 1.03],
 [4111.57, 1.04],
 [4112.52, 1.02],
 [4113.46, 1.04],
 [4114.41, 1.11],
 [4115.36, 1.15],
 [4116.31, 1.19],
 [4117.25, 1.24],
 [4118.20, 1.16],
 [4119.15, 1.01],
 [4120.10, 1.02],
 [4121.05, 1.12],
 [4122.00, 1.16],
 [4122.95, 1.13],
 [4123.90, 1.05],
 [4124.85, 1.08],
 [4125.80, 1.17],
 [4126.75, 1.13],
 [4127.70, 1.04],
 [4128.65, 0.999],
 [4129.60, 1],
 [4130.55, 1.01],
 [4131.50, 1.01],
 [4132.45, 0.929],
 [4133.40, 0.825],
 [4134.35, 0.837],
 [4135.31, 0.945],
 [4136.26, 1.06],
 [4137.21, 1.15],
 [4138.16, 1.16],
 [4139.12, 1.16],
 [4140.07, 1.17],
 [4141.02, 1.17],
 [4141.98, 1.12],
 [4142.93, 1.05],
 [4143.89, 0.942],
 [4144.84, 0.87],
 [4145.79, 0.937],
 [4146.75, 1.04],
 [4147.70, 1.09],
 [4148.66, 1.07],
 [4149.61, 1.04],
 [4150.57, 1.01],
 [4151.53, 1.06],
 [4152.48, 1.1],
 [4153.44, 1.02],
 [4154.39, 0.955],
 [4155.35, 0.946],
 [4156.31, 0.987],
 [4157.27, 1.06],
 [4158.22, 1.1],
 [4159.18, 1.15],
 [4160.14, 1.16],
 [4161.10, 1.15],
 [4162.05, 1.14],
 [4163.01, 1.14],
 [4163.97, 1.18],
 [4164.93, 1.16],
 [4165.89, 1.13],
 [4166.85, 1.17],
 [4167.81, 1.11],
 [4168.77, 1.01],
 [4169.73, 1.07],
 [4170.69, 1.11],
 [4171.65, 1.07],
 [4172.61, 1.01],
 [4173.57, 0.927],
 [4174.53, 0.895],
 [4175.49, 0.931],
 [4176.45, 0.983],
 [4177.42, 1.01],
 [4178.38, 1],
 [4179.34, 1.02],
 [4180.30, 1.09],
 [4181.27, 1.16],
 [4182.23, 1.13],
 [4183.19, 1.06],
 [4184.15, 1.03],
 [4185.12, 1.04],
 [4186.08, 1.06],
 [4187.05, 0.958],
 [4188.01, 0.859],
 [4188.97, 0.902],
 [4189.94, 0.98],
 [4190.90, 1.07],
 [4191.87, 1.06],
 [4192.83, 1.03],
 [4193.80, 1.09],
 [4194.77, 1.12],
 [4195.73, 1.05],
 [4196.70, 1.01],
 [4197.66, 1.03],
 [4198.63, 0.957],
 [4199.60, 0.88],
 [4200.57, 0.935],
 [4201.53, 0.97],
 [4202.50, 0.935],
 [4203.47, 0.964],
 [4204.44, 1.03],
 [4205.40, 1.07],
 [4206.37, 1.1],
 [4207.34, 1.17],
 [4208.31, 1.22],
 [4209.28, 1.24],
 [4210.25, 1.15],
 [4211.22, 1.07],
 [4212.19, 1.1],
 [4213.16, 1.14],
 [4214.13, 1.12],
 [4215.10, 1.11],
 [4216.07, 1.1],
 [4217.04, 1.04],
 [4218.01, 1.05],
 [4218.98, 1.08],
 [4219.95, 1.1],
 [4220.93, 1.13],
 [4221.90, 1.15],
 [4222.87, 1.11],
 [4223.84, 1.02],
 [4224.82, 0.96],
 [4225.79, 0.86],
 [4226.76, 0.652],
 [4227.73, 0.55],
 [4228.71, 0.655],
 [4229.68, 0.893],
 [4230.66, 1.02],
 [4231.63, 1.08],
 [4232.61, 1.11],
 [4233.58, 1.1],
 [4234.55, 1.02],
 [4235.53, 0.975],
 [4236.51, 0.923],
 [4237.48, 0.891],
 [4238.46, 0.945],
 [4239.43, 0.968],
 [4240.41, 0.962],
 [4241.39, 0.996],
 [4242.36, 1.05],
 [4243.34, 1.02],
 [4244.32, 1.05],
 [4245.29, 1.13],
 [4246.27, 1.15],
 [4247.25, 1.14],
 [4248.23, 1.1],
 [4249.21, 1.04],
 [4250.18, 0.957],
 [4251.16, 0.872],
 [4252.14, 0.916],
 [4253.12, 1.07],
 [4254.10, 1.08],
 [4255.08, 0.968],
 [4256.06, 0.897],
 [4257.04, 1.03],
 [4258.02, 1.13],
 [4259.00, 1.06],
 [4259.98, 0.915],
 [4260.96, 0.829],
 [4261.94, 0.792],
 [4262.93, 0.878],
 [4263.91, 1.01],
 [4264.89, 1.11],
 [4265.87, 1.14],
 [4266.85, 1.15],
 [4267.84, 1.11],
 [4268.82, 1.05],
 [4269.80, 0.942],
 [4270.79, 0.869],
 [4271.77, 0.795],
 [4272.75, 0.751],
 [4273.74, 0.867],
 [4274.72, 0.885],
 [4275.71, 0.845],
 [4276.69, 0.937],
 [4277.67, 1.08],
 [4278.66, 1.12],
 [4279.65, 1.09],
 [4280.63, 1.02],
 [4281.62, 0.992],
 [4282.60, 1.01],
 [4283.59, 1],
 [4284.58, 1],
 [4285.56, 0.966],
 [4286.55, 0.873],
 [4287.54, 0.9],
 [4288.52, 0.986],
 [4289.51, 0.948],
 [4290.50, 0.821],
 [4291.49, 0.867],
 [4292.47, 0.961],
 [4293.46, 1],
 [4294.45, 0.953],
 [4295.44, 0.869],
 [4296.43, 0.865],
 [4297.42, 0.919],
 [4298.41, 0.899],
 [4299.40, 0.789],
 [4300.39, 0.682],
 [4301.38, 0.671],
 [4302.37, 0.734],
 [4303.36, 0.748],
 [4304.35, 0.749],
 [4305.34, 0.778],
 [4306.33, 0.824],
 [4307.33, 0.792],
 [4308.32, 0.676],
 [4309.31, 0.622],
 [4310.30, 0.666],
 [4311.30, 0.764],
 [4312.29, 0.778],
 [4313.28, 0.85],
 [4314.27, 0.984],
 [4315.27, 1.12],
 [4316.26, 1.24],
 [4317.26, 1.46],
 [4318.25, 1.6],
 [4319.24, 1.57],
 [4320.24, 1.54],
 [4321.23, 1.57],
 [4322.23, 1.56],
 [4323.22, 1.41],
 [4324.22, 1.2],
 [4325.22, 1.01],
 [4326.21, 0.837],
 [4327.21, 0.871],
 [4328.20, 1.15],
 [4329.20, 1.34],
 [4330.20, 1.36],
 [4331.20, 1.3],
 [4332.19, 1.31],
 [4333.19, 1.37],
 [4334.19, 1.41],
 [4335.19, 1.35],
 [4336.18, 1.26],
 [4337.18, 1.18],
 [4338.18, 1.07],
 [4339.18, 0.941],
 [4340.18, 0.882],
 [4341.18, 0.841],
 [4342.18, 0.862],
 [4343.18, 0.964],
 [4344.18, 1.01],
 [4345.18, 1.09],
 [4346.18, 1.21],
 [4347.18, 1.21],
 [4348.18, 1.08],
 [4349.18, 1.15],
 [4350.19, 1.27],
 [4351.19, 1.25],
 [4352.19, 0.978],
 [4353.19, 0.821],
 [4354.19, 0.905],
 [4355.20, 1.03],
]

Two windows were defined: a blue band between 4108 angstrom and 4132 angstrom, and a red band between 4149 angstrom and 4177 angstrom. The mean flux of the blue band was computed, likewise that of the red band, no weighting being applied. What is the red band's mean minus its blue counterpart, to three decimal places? -0.017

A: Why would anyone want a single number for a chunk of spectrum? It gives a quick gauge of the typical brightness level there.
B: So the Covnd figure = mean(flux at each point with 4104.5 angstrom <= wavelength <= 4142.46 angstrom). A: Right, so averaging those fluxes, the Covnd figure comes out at 1.07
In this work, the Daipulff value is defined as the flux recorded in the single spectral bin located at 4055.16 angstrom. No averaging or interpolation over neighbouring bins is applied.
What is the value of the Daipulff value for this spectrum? 0.948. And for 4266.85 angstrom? 1.15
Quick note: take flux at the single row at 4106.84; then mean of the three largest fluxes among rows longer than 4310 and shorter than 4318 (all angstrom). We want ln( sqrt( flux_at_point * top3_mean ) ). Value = 0.15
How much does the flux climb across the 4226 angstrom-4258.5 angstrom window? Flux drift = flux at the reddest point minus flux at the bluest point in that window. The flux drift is 0.48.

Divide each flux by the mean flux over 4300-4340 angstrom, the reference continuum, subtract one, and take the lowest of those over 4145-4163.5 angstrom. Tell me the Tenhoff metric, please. -0.135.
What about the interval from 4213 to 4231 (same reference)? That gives -0.492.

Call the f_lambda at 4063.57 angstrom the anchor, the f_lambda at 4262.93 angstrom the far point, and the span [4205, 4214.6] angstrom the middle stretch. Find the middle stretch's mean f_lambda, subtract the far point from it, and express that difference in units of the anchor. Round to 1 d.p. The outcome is 0.3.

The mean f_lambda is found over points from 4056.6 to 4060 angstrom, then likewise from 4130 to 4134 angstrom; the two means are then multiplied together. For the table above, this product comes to 0.98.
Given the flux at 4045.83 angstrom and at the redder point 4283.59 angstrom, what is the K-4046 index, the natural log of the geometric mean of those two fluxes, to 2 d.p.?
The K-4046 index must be -0.14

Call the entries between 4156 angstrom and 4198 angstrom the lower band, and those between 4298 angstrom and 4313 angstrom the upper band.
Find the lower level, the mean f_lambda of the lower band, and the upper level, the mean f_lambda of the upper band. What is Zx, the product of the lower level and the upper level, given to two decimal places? 0.79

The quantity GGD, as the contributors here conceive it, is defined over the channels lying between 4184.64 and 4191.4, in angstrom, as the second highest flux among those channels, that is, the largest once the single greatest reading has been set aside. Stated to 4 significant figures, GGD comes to 1.060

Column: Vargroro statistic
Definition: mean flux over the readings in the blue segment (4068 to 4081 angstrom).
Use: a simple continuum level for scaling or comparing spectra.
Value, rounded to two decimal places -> 0.96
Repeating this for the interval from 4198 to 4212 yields 1.05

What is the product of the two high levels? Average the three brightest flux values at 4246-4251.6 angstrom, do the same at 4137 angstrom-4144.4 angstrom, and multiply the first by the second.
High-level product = 1.32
